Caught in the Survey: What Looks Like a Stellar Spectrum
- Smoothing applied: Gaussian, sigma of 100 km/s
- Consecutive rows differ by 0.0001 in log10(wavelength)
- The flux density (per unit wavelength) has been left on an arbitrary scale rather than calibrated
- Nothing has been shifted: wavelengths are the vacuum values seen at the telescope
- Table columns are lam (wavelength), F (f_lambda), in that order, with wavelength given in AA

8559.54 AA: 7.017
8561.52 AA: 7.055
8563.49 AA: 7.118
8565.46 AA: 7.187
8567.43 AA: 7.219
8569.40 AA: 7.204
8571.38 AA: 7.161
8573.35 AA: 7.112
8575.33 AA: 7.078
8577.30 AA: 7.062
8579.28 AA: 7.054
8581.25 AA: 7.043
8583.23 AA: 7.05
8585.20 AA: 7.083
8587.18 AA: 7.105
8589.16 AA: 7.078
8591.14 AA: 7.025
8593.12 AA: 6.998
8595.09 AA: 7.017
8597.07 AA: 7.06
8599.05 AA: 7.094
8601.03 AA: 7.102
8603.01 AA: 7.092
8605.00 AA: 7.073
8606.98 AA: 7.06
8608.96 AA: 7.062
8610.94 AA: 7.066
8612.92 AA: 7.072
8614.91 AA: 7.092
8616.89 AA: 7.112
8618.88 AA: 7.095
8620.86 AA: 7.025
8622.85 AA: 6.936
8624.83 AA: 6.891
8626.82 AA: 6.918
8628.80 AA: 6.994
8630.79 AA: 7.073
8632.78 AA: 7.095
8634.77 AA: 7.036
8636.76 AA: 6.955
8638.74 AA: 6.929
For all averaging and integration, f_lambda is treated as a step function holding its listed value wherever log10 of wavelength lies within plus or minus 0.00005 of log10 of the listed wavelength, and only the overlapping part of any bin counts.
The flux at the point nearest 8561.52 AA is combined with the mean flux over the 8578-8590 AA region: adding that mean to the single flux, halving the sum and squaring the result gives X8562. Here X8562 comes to 49.9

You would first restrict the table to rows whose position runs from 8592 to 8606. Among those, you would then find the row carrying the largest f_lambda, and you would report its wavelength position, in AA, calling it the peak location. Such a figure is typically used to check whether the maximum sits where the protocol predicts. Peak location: 8601.03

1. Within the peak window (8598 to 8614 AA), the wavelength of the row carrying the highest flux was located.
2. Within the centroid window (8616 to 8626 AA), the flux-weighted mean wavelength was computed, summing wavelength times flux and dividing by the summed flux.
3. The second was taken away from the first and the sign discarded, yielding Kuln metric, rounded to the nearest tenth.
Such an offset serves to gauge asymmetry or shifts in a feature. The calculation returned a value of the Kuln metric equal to 19.8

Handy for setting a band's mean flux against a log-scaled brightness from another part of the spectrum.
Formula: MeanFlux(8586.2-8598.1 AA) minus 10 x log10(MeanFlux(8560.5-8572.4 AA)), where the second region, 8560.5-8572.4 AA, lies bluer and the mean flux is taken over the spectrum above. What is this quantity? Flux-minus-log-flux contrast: -1.50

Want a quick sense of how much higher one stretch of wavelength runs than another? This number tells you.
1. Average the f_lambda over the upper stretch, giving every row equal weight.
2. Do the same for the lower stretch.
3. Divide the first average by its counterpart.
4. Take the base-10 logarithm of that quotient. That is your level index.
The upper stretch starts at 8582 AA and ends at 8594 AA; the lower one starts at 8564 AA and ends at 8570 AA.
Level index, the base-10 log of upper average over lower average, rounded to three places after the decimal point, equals -0.009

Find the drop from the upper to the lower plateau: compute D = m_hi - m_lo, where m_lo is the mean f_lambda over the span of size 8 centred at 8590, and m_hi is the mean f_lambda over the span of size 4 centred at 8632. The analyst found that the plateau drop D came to 0.03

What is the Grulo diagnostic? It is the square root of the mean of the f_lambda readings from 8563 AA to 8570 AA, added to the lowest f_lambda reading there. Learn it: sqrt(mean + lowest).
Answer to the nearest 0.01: 3.78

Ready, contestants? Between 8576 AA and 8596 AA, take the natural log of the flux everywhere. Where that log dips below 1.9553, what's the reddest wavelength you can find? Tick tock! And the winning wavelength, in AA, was 8595.09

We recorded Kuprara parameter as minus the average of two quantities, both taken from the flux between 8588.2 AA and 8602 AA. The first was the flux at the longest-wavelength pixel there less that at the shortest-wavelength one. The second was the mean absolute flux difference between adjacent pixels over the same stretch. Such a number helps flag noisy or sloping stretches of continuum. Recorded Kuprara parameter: -0.03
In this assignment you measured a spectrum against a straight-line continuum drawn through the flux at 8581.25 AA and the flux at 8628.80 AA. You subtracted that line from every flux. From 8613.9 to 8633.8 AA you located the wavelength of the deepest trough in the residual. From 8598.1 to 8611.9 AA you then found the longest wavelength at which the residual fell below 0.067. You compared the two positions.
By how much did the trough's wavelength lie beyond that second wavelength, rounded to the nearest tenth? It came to 13.9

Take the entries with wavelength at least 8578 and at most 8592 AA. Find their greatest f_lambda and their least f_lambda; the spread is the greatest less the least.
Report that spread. 0.080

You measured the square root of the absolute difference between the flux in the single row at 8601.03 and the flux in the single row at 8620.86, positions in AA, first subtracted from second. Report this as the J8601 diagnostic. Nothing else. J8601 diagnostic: 0.277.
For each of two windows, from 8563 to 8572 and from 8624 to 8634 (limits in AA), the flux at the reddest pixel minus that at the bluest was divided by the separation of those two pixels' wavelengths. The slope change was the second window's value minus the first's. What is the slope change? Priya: 0.020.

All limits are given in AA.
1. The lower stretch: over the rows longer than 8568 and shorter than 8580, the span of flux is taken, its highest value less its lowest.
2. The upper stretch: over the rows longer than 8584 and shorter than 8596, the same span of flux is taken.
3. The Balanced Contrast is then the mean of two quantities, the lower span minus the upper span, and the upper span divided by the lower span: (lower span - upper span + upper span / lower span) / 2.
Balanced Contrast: 0.4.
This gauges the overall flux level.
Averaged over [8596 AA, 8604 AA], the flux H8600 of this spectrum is 7.09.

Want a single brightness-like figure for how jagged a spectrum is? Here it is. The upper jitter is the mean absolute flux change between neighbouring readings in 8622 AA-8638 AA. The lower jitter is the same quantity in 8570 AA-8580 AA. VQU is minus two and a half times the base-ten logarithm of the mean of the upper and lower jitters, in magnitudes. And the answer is 3.46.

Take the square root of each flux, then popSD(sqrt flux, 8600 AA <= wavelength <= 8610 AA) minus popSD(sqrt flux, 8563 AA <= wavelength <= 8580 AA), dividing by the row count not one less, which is -0.008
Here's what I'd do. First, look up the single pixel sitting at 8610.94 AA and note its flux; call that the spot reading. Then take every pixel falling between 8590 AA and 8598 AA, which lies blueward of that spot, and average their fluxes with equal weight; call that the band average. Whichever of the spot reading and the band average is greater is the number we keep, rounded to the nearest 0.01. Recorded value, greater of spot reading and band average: 7.07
